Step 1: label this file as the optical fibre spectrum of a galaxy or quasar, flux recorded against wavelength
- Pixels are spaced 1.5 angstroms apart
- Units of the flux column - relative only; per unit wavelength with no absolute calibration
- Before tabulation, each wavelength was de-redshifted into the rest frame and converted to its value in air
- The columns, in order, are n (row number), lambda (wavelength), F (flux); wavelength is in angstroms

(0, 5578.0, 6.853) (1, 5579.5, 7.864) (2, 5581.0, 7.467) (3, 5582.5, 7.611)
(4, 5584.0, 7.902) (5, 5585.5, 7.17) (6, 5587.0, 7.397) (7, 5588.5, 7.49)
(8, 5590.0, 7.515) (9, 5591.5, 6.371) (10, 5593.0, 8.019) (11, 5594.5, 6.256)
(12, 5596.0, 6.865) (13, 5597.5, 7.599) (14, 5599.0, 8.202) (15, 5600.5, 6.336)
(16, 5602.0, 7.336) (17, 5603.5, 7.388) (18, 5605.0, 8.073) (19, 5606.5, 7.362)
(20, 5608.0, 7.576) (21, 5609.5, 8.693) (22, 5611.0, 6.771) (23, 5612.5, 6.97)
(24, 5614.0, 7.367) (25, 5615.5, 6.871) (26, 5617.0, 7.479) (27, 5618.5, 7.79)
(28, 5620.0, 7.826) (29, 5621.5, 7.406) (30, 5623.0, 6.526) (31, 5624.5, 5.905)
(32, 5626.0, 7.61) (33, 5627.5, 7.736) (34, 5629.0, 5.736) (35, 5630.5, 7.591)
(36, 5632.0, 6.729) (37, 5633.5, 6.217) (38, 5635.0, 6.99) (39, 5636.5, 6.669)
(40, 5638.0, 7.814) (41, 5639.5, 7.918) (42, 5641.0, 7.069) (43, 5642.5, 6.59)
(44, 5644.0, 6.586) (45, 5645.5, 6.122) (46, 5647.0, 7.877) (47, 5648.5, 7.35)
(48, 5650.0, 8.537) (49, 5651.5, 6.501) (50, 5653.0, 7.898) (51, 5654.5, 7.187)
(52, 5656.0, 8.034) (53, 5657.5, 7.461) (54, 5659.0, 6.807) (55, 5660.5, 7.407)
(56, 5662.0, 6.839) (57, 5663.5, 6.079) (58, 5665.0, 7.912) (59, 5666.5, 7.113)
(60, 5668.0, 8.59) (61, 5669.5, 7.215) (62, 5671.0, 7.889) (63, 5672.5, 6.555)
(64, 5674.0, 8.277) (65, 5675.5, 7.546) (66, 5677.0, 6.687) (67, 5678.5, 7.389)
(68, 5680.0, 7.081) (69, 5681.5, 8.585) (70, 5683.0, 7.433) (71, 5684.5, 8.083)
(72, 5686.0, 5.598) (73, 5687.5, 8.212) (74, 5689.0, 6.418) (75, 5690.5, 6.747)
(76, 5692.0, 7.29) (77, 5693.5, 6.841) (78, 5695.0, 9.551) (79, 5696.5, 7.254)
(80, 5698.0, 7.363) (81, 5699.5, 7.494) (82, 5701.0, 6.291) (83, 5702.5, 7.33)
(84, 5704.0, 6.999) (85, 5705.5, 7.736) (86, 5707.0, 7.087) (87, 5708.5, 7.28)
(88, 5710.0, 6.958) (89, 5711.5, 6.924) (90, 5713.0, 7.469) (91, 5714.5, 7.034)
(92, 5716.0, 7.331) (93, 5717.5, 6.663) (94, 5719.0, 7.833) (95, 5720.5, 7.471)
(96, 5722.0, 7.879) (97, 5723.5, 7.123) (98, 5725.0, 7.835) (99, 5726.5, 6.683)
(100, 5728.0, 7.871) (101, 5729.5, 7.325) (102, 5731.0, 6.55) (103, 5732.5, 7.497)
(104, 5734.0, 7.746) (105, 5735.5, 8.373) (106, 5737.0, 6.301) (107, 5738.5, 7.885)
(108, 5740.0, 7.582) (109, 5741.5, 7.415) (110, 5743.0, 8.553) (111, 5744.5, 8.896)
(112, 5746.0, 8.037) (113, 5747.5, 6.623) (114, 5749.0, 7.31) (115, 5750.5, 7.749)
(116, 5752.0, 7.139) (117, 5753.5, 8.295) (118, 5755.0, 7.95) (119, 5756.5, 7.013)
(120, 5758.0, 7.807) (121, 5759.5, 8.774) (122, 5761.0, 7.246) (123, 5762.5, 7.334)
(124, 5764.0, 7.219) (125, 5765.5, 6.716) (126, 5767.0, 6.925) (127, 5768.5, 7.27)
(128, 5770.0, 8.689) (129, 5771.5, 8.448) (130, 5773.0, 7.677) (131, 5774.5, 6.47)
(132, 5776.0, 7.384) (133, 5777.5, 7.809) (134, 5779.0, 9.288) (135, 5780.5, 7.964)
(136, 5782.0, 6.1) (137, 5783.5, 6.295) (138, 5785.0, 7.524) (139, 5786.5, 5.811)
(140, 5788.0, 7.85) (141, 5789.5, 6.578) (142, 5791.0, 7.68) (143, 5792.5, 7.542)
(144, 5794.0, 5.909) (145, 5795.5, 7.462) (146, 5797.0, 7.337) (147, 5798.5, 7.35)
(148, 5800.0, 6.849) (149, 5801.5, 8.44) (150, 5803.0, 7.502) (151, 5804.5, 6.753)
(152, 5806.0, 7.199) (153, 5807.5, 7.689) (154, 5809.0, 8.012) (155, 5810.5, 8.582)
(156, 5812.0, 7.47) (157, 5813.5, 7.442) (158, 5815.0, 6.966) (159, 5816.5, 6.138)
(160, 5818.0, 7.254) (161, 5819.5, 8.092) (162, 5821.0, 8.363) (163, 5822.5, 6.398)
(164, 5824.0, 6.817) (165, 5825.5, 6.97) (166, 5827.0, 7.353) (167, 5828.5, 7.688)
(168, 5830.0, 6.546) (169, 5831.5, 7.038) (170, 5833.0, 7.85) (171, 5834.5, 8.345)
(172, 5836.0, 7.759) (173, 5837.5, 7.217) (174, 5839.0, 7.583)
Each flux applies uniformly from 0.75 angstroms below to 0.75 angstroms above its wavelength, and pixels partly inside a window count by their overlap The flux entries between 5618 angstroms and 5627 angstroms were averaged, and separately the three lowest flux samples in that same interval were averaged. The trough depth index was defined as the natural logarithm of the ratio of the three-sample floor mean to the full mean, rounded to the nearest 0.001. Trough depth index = -0.082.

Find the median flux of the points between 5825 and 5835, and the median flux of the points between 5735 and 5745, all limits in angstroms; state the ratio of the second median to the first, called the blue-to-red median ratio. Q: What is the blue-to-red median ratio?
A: 1.07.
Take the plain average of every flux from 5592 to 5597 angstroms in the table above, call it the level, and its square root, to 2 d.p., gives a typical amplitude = 2.65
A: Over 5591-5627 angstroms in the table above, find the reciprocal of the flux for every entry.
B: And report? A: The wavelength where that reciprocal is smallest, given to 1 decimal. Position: 5609.5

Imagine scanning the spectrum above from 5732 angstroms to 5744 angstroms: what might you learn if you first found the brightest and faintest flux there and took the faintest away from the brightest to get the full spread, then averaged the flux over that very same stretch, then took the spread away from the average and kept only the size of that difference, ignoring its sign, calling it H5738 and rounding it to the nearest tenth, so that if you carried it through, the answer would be 5.4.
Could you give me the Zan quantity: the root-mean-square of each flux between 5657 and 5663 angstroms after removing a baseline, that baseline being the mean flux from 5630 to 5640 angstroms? 0.31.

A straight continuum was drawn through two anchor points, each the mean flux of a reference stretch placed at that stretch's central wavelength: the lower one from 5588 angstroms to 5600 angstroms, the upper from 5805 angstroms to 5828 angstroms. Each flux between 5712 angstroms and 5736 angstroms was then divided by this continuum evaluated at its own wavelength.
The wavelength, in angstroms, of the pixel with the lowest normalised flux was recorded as 5731.0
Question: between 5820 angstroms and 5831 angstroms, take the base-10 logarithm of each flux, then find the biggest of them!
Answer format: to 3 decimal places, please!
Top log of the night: 0.922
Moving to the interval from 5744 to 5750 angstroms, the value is 0.949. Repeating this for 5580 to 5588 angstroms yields 0.898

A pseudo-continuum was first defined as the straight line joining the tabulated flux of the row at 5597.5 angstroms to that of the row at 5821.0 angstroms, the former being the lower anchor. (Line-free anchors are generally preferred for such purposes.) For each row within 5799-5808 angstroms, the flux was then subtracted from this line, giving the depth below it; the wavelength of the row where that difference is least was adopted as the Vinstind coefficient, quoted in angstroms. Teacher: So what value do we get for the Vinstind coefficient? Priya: 5801.5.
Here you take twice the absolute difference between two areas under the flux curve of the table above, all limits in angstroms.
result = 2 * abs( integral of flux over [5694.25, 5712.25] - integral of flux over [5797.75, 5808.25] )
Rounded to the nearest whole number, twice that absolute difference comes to 109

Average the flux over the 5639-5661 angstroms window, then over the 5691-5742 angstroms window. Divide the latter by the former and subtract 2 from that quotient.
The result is -0.99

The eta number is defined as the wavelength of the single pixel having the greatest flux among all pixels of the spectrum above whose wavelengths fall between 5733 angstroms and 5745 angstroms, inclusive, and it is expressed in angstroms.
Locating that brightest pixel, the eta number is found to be 5744.5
